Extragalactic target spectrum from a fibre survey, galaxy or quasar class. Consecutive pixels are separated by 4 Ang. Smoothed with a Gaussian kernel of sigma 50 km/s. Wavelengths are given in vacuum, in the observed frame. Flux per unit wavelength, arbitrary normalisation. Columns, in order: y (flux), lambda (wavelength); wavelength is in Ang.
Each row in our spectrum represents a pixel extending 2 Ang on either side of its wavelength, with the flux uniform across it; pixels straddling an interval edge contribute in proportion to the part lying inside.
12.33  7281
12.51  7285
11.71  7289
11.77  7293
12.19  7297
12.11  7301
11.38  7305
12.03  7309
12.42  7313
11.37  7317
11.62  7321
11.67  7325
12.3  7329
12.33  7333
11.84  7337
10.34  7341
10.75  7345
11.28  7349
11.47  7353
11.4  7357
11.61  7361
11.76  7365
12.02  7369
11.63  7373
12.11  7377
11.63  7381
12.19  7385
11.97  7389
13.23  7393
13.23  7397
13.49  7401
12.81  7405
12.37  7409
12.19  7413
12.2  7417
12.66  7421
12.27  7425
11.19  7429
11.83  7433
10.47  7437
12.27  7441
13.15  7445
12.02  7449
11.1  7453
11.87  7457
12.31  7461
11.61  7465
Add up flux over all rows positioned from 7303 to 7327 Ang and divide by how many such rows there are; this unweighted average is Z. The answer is 11.7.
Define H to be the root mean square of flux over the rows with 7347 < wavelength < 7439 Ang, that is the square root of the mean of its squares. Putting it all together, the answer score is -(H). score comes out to -12.1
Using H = 12.1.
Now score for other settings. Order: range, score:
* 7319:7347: -11.6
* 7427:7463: -11.8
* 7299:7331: -11.9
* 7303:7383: -11.7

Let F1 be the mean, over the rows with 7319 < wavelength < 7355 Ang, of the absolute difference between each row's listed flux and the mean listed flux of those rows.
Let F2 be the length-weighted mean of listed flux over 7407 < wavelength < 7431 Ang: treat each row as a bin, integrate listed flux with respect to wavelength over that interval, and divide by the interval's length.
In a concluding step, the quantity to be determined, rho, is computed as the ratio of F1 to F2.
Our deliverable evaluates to 0.040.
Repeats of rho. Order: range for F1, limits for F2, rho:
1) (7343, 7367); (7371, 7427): 0.019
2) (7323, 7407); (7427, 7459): 0.050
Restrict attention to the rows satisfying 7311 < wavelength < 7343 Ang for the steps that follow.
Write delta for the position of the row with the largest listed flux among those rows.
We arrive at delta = 7313 Ang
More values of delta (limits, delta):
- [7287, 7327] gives 7313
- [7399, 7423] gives 7401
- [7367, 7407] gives 7401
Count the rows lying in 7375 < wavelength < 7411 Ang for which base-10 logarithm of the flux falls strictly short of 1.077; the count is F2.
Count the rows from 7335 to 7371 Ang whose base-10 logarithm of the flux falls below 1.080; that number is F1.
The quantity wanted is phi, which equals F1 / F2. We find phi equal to 9.0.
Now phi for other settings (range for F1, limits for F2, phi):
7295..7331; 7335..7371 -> 0.5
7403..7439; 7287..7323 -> 0.6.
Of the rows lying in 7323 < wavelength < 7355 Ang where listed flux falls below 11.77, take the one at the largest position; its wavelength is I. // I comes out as 7353 Ang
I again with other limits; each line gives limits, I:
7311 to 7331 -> 7325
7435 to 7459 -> 7453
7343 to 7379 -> 7373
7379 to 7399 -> 7381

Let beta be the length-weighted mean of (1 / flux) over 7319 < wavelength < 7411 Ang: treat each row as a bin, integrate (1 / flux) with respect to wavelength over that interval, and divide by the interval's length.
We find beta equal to 0.0839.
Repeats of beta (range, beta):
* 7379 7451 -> 0.0817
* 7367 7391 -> 0.0839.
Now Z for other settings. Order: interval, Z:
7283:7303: 12.1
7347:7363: 11.4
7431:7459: 11.8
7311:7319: 11.9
